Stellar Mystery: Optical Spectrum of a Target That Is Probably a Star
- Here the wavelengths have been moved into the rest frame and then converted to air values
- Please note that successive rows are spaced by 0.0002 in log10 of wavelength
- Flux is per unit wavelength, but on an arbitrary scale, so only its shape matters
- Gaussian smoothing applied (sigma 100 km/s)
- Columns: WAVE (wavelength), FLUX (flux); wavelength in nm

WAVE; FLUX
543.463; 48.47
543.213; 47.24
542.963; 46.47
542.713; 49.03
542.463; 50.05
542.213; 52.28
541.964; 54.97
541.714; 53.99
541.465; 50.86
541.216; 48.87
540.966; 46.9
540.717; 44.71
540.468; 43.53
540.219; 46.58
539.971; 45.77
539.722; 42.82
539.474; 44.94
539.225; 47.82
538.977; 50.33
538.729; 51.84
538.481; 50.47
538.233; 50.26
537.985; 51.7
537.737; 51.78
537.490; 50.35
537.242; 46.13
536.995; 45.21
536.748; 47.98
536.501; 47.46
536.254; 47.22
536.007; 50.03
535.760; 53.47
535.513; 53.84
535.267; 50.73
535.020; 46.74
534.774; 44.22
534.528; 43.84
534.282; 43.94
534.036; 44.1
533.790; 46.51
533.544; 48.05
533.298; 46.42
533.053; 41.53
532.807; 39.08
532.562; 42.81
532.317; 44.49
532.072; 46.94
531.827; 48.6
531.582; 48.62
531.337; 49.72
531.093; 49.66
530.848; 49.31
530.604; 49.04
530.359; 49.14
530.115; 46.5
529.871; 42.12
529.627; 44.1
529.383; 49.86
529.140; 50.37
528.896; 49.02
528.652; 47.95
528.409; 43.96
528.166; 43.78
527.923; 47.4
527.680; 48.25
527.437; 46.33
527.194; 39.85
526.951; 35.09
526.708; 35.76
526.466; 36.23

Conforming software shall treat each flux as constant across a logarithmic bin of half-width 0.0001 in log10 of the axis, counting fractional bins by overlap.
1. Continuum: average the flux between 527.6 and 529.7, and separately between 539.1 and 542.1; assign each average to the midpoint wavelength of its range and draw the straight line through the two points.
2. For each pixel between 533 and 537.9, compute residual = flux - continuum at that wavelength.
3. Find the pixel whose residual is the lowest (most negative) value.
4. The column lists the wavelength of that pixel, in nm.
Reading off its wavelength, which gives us 533.053 nm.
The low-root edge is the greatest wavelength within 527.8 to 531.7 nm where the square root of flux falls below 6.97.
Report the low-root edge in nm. 530.115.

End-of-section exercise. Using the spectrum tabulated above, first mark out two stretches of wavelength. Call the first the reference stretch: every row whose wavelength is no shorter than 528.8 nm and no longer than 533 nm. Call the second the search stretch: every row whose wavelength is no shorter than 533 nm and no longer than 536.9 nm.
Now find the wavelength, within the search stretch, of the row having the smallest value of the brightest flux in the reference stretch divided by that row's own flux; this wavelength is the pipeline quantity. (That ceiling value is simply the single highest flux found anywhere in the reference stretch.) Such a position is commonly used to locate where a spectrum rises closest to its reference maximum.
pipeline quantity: 535.513 nm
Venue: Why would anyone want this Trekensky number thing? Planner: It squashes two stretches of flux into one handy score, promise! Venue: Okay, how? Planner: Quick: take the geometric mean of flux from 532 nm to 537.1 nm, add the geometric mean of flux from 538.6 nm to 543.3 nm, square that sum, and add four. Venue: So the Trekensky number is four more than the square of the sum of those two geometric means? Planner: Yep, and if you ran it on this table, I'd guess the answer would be 8940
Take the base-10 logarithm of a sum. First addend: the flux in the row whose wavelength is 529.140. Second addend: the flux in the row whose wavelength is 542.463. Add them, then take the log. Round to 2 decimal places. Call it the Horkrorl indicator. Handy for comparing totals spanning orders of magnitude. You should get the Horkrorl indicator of 2.00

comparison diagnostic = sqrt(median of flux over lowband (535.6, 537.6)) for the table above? 6.91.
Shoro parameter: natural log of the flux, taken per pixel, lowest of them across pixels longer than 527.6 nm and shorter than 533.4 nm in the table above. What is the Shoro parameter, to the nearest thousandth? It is 3.666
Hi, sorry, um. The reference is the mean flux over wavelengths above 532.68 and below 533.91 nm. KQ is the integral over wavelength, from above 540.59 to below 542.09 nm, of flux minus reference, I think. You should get 8.6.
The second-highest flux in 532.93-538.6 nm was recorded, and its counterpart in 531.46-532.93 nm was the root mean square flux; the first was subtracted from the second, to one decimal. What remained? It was -8.3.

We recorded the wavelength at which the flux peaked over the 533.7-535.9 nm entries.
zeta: 535.513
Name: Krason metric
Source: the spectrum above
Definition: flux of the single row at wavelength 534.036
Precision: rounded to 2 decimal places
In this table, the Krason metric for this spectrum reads 44.10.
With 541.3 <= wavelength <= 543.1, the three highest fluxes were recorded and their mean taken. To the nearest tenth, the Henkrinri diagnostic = 53.7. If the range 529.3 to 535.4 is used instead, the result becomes 50.1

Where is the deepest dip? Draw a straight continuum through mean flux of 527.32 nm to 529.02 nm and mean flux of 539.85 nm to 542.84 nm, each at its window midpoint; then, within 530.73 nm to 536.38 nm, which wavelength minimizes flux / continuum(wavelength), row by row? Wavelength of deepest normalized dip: 532.807 nm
